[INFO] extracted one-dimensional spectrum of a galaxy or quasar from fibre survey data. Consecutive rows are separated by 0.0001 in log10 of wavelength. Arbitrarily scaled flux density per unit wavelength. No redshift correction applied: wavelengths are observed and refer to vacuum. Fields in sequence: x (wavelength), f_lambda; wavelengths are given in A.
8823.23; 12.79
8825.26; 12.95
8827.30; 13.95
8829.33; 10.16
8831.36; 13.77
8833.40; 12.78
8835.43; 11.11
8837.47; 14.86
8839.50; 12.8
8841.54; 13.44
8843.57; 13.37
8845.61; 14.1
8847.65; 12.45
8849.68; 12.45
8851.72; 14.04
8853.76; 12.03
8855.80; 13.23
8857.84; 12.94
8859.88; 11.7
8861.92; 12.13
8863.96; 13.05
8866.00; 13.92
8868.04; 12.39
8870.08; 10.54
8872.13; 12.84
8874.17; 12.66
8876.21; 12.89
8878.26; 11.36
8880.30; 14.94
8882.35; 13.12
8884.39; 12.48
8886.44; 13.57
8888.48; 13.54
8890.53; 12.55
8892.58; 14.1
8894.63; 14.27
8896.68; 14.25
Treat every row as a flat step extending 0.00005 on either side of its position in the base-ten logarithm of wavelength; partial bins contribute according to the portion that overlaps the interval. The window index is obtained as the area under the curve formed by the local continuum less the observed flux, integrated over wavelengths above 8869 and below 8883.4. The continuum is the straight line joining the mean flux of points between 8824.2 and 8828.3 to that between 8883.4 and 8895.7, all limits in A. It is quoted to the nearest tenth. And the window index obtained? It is 11.5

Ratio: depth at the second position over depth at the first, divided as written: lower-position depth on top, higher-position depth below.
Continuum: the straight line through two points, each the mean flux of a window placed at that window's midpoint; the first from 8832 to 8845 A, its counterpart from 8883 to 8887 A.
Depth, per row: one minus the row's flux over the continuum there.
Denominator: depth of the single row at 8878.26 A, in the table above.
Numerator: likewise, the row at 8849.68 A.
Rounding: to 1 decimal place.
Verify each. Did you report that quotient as 0.4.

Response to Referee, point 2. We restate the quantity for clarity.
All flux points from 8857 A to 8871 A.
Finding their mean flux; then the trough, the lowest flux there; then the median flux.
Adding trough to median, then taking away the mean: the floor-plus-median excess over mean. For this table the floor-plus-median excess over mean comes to 10.5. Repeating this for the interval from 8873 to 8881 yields 11.2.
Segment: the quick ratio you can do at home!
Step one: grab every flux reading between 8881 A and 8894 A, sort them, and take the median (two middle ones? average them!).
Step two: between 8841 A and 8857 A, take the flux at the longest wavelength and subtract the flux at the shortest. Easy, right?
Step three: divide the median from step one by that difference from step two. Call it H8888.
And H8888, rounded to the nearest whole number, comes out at -63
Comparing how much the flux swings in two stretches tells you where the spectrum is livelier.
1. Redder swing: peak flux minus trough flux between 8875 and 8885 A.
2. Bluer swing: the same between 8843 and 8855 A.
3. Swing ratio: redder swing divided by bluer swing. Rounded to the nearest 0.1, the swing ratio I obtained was 1.7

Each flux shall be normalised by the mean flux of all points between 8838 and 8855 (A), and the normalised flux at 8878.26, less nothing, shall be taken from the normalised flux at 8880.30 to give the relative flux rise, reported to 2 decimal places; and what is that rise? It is 0.27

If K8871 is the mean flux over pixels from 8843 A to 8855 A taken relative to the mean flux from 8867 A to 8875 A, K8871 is 1.08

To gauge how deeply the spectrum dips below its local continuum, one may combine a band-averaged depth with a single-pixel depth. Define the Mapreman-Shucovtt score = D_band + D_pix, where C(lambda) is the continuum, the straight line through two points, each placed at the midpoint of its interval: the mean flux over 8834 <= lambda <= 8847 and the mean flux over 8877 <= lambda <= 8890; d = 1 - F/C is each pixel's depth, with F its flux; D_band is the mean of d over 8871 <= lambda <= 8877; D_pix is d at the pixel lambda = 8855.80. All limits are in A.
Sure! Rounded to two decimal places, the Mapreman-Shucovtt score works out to 0.03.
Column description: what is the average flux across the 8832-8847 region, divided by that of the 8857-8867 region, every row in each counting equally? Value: 1.04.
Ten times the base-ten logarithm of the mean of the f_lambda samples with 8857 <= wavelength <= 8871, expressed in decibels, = 10.9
